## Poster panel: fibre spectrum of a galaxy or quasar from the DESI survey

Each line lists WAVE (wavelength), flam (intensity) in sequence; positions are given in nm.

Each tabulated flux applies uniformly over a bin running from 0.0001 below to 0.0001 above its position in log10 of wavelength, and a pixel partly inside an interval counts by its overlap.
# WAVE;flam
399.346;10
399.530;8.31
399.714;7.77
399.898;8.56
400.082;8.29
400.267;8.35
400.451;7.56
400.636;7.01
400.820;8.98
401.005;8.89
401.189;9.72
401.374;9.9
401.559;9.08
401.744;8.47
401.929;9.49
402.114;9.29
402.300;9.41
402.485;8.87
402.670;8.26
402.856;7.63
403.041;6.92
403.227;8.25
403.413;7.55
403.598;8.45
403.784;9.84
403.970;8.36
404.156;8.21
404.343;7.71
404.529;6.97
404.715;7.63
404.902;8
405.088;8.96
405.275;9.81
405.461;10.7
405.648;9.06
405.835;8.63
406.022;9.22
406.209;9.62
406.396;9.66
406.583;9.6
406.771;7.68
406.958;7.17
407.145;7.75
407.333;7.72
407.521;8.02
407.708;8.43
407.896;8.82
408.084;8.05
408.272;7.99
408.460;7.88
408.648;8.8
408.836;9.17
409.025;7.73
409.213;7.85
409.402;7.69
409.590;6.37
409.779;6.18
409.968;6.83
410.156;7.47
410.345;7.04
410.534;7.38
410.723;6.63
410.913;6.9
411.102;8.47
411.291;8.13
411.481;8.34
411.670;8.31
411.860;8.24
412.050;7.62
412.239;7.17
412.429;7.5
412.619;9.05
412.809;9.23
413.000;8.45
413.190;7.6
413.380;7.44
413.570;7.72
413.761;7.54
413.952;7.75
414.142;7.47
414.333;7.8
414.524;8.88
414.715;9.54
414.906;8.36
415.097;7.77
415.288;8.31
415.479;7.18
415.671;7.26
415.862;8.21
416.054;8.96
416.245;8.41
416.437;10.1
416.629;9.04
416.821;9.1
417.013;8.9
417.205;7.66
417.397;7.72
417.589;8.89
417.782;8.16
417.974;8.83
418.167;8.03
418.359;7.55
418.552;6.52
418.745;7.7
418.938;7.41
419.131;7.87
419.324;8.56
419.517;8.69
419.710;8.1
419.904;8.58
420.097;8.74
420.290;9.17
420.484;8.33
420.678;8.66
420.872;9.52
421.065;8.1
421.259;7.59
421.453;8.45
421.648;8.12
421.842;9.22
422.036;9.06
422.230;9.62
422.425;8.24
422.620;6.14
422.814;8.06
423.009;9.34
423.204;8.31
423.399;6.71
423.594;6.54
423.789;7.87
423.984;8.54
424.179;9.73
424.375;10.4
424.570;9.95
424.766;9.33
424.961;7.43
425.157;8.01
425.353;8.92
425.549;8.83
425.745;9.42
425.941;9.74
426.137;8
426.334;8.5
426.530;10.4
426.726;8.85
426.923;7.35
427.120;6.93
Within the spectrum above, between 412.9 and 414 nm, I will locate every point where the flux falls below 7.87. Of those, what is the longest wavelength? 413.952 nm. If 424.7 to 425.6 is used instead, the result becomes 424.961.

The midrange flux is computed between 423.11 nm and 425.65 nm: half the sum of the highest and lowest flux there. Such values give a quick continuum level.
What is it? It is 8.47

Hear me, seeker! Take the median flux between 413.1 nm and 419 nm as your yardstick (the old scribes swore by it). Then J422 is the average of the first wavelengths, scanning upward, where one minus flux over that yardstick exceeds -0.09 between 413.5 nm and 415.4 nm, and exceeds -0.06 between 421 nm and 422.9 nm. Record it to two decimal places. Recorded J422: 417.32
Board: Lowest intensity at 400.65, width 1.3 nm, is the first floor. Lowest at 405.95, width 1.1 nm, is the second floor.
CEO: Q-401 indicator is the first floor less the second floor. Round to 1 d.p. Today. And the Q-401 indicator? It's -1.6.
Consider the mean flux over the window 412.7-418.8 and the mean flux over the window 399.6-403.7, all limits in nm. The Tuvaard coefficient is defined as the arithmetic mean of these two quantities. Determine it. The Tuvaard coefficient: 8.34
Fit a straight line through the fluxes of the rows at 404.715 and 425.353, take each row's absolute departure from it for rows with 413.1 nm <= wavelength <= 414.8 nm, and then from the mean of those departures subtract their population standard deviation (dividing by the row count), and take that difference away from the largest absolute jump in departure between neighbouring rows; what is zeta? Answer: 0.23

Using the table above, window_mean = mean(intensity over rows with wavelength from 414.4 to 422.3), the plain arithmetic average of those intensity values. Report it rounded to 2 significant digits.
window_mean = 8.4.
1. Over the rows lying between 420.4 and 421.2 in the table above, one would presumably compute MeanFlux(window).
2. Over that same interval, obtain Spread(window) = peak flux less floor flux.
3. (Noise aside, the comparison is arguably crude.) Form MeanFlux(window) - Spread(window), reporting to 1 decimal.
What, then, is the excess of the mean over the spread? 7.2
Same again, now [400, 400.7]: 6.5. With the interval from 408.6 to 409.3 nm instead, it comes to 6.9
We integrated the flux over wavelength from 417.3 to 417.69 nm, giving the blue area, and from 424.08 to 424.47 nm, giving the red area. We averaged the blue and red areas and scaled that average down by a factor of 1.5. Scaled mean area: 2.38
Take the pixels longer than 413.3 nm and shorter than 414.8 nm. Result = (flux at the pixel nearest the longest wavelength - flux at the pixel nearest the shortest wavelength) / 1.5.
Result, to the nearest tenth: 1.4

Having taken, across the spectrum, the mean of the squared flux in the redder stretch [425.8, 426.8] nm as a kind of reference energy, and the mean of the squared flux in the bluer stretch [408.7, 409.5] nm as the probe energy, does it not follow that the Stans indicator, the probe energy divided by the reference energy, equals 0.79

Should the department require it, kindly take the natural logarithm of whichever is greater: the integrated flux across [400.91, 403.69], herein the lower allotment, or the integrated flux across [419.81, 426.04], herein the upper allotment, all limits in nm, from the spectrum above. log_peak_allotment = 4.0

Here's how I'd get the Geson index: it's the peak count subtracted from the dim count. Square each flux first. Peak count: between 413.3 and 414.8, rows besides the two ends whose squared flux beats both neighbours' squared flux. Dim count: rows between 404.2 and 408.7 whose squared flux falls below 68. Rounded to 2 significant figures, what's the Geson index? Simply 10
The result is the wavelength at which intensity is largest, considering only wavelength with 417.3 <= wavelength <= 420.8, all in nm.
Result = 420.290 nm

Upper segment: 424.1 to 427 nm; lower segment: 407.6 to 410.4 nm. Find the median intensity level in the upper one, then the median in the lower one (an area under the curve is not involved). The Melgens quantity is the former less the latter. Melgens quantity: 1.1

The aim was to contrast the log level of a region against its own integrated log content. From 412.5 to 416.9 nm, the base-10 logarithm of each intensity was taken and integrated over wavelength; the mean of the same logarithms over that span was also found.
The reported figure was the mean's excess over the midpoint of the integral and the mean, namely -1.56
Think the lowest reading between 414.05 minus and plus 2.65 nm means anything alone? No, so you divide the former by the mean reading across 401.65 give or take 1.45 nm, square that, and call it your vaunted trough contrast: 0.69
